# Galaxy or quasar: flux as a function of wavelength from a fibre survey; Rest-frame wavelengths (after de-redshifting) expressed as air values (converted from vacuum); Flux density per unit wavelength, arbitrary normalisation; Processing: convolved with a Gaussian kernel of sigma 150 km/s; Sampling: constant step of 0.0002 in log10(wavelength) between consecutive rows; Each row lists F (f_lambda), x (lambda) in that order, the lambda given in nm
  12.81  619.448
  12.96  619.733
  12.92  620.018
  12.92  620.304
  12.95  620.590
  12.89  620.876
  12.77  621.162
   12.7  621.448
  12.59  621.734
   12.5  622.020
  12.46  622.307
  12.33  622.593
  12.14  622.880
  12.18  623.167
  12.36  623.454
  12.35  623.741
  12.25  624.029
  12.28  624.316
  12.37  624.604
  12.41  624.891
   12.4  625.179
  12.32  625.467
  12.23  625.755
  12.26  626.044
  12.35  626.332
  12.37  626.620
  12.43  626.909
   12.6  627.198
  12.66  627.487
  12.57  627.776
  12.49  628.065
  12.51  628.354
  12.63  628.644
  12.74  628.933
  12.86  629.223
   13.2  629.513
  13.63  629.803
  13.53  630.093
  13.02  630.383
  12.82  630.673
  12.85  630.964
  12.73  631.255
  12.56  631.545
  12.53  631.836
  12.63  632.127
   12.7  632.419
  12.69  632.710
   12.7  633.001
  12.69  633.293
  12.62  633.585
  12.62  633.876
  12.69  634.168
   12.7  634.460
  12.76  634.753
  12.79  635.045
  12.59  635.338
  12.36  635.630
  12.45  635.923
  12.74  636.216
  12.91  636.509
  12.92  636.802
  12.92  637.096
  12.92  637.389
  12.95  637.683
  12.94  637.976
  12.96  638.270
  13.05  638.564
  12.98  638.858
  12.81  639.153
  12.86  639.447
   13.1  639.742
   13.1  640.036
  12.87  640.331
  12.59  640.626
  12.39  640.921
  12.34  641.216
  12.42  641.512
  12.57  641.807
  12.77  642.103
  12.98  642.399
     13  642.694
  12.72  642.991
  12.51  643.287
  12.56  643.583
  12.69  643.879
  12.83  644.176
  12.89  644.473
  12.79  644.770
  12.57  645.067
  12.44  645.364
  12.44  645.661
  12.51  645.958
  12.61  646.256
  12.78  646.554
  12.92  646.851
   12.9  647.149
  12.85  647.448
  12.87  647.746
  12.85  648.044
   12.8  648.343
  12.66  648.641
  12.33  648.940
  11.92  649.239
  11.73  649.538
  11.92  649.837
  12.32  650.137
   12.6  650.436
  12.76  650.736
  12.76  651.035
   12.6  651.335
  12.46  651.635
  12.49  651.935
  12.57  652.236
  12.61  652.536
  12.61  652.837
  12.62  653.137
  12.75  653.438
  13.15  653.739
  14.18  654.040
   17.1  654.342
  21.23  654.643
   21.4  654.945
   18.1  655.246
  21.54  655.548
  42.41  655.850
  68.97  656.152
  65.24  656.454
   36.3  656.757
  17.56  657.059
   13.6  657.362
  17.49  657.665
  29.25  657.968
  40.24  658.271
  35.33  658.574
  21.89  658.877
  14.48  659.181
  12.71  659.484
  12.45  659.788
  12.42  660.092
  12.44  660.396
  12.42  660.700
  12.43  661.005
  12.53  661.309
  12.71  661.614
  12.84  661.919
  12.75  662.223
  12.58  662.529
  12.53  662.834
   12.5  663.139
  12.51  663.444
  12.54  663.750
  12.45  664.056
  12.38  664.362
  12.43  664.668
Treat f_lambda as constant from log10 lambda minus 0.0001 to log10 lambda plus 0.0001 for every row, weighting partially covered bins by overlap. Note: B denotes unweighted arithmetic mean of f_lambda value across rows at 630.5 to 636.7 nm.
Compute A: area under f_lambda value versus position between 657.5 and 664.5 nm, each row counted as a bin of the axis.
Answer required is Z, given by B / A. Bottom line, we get 0.11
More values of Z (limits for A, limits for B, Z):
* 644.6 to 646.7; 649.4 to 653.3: 0.47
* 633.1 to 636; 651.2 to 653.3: 0.34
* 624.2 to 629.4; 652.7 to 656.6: 0.40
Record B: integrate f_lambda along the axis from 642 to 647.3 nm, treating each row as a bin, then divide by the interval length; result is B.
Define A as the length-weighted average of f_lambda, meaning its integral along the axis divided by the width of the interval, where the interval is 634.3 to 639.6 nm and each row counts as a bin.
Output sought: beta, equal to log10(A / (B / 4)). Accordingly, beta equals 0.605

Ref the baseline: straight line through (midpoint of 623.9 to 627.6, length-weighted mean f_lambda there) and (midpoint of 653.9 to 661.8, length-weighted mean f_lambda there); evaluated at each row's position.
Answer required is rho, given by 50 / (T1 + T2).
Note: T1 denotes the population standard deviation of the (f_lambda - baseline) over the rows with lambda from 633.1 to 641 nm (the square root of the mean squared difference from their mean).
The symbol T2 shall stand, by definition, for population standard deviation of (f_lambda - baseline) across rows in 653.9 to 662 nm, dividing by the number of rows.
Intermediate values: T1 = 0.8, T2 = 15.6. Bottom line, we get 3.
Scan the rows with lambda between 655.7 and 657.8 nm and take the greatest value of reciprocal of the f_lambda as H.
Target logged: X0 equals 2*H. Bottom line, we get 0.1471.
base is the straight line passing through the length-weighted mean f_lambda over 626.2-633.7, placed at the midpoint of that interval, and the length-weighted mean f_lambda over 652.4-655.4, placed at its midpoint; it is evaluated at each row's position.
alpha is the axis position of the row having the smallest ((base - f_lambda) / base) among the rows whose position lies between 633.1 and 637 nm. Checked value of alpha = 633.293 nm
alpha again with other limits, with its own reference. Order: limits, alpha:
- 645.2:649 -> 646.851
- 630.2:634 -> 630.383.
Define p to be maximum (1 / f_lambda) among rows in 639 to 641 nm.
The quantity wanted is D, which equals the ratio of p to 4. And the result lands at 0.0202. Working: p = 0.0807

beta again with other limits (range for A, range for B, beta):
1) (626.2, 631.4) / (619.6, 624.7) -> 0.610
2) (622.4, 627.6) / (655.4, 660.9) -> 0.264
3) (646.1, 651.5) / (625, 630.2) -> 0.599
